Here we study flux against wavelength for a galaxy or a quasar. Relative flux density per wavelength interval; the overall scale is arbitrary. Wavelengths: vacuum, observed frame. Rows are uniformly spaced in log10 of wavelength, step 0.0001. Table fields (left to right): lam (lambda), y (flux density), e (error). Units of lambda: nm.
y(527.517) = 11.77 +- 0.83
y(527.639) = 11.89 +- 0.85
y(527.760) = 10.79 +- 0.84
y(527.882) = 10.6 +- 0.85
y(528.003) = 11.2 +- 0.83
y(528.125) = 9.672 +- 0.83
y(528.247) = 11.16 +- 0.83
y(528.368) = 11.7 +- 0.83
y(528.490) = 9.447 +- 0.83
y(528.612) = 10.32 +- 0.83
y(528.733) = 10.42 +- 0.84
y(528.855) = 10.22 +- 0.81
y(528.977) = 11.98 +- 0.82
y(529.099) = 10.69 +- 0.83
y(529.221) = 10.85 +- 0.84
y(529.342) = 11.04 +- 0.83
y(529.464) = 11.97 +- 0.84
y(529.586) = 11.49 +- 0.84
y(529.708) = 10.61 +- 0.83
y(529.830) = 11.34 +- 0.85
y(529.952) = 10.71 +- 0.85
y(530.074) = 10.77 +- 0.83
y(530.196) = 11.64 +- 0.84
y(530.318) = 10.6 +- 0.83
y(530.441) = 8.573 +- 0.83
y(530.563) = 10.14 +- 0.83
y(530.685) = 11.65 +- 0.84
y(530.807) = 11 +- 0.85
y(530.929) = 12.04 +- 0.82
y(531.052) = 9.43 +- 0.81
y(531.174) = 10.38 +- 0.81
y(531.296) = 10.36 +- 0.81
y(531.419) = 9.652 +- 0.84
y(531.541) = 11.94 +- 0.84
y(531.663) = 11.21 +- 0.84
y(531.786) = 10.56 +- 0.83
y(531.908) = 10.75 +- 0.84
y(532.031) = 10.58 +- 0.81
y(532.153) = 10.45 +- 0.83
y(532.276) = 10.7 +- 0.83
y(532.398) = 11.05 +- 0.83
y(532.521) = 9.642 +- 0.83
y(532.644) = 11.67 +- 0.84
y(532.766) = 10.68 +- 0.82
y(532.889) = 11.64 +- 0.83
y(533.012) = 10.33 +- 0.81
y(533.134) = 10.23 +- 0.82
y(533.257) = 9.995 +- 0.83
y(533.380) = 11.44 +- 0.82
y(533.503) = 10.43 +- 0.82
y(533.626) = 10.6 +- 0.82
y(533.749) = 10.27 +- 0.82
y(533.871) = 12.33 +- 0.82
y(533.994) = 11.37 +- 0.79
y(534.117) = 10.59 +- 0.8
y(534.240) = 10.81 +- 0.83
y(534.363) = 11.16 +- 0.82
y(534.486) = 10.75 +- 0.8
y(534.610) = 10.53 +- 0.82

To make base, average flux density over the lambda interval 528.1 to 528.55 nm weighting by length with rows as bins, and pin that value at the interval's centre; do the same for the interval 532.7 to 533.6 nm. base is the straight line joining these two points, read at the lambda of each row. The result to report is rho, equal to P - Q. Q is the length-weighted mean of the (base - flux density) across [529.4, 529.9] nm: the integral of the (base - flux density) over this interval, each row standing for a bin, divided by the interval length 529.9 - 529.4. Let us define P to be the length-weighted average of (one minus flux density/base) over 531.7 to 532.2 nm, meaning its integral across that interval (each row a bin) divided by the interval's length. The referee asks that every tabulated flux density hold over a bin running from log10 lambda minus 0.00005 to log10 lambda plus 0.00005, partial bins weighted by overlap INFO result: 0.7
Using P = 0.003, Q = -0.7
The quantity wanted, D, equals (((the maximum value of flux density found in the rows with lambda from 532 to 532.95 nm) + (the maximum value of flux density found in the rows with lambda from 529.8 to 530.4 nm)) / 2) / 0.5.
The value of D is 23.3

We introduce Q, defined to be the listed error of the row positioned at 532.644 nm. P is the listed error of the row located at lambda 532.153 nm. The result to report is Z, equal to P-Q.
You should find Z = -0.010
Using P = 0.830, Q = 0.840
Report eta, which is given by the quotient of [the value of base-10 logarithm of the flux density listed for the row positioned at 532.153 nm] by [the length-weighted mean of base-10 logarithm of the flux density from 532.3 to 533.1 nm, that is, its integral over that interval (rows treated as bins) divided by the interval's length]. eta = 0.99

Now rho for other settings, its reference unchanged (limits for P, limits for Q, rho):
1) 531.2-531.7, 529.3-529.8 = 0.7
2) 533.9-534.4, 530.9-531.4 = -0.3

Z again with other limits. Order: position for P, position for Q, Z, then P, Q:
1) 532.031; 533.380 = -0.010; 0.810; 0.820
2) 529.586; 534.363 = 0.020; 0.840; 0.820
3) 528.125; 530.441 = 0.000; 0.830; 0.830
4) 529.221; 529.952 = -0.010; 0.840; 0.850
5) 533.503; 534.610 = 0.000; 0.820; 0.820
